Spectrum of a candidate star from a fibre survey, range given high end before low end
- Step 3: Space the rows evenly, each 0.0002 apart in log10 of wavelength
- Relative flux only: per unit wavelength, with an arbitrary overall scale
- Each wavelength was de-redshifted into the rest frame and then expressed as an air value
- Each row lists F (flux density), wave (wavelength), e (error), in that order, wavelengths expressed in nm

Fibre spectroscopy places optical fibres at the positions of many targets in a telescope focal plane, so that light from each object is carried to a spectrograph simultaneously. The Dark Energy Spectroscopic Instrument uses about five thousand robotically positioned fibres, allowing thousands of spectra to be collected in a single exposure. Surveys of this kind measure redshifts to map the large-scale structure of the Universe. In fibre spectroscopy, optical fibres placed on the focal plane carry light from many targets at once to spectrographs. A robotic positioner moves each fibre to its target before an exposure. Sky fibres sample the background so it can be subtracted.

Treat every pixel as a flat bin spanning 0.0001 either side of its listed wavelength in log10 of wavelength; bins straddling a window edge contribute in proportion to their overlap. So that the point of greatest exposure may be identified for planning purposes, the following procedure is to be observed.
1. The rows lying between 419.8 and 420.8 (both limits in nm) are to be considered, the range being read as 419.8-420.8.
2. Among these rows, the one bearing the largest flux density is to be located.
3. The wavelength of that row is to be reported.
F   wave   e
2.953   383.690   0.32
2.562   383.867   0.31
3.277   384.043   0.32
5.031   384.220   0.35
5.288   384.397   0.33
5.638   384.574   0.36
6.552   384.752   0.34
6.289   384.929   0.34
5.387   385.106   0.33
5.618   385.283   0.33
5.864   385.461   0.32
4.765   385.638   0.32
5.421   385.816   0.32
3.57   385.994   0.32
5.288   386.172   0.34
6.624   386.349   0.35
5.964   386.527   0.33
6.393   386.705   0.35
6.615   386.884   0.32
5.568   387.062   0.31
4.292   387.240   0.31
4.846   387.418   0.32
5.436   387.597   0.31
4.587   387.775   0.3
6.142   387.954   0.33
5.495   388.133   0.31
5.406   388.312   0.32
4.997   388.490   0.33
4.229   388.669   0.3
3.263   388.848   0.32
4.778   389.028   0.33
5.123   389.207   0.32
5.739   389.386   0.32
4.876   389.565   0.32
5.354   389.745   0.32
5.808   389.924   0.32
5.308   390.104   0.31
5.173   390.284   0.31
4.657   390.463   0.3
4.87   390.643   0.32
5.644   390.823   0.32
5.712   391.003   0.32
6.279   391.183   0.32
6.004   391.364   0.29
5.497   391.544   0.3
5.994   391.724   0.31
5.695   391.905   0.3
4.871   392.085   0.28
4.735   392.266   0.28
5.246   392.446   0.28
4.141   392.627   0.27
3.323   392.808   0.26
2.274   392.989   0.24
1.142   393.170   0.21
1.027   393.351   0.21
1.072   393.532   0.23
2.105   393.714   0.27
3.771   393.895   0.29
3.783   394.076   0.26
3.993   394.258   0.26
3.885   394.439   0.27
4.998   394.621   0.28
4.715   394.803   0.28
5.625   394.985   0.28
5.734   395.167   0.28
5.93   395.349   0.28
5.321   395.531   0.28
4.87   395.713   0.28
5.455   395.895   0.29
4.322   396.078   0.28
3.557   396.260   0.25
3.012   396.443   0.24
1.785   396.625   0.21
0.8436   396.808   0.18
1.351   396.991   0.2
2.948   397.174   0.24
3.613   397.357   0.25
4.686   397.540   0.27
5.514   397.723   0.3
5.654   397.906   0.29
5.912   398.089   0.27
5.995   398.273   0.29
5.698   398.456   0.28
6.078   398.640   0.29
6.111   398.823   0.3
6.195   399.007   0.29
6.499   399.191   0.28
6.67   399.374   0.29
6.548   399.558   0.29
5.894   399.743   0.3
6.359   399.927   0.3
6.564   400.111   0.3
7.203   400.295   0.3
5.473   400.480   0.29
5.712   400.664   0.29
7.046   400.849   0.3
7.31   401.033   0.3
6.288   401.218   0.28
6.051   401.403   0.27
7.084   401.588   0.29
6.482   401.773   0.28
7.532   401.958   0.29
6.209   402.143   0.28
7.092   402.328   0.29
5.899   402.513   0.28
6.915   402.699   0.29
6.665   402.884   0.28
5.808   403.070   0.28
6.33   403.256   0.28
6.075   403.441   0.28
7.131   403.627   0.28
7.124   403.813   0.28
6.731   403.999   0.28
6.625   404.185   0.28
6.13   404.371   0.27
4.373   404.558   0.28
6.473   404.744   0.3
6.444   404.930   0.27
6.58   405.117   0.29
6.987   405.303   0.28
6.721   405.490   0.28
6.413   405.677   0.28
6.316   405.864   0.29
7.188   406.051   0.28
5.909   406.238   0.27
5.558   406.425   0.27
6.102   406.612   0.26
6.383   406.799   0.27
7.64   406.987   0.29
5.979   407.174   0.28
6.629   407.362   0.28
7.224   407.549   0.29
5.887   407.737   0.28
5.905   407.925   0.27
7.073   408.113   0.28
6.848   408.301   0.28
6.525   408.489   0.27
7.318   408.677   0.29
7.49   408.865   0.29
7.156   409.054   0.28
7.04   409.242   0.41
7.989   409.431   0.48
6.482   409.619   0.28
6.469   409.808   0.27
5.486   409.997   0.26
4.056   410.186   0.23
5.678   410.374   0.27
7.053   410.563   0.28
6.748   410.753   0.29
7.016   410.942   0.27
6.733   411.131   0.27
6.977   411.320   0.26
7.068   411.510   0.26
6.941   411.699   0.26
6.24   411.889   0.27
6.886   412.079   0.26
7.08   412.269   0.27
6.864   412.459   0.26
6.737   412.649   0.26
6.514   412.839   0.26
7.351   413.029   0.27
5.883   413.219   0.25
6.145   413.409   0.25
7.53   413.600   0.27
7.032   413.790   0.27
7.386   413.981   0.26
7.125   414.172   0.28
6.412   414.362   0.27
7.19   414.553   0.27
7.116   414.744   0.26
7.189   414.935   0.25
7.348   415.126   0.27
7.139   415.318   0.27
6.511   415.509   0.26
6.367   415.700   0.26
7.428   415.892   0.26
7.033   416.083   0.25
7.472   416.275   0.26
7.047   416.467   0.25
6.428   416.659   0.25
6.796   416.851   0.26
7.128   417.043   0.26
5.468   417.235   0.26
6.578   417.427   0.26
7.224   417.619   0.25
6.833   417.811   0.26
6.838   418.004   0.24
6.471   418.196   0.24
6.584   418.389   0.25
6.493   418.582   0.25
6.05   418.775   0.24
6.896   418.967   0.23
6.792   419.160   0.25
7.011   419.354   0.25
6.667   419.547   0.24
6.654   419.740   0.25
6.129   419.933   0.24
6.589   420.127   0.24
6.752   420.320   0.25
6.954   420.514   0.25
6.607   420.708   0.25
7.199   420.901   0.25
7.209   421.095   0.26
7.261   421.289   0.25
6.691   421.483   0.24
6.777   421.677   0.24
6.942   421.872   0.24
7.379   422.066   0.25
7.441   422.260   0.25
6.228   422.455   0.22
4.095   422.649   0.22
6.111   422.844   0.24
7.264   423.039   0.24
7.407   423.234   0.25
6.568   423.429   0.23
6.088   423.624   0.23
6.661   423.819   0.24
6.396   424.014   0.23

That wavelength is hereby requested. 420.514 nm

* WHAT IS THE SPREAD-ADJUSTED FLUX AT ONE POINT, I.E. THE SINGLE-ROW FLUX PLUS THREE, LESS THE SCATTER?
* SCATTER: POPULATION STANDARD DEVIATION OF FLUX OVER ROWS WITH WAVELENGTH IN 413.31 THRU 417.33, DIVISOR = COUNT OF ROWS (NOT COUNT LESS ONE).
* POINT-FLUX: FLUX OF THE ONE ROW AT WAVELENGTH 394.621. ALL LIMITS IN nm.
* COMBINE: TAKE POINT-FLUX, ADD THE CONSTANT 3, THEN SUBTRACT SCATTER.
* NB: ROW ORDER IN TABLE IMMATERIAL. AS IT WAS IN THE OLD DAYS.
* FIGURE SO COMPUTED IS 7.49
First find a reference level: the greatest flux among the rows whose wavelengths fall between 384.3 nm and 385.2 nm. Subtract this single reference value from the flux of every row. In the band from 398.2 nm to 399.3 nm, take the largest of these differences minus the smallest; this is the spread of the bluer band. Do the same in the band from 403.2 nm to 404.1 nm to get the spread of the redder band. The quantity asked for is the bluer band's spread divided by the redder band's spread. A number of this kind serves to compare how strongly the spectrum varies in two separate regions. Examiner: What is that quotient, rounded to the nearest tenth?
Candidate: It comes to 0.8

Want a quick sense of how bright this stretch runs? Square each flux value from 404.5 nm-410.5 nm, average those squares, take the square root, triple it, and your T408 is 19.5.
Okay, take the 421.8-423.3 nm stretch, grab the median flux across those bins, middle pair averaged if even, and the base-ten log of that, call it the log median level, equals 0.851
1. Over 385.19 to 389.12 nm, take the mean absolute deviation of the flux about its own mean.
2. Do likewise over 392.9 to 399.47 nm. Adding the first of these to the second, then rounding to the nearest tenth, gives 2.2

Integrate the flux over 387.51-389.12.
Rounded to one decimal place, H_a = 7.9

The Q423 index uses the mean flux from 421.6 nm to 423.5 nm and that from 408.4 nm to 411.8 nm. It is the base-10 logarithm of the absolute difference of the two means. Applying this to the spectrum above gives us -1.2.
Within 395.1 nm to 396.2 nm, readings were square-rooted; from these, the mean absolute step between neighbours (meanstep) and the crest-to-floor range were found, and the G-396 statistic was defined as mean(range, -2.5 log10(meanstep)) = 1.3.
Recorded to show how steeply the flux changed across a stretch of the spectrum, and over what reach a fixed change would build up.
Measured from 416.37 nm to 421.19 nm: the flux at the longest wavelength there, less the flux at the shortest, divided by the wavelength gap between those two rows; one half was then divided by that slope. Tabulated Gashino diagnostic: 14.3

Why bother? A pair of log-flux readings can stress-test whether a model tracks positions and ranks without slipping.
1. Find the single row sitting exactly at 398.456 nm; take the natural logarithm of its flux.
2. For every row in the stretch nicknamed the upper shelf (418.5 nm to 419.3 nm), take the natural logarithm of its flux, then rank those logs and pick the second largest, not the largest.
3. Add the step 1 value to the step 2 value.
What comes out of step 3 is 3.656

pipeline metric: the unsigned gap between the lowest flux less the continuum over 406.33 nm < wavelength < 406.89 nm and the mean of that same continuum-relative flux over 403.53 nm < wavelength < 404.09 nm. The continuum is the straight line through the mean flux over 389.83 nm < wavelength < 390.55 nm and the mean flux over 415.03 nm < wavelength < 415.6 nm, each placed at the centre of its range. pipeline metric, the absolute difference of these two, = 1.6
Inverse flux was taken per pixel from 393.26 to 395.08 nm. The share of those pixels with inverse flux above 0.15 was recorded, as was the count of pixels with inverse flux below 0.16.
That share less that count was 1.0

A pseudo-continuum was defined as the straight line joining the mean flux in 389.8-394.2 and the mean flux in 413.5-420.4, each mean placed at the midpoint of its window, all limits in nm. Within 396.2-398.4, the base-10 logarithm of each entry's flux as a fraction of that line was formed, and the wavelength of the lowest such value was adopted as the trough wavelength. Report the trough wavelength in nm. 396.808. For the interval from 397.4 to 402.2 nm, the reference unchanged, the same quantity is 397.540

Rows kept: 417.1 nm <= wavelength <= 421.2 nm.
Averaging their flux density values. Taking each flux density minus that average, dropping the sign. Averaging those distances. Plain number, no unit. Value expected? 0.29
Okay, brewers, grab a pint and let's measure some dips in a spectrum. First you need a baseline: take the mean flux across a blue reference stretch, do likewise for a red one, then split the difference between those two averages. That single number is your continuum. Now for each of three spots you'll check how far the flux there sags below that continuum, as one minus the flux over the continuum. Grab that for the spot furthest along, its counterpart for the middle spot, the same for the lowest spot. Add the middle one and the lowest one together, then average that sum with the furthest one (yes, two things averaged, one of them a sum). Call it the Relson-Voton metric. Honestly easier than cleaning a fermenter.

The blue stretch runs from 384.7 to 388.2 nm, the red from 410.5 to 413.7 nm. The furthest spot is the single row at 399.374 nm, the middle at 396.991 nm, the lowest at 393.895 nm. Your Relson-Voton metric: 0.54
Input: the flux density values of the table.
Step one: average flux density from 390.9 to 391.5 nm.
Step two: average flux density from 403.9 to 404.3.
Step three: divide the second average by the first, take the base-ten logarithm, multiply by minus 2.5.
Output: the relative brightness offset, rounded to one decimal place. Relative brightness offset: -0.1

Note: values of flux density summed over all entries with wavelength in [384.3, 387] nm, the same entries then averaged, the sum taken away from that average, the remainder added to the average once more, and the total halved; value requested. -37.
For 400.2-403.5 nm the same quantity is -52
